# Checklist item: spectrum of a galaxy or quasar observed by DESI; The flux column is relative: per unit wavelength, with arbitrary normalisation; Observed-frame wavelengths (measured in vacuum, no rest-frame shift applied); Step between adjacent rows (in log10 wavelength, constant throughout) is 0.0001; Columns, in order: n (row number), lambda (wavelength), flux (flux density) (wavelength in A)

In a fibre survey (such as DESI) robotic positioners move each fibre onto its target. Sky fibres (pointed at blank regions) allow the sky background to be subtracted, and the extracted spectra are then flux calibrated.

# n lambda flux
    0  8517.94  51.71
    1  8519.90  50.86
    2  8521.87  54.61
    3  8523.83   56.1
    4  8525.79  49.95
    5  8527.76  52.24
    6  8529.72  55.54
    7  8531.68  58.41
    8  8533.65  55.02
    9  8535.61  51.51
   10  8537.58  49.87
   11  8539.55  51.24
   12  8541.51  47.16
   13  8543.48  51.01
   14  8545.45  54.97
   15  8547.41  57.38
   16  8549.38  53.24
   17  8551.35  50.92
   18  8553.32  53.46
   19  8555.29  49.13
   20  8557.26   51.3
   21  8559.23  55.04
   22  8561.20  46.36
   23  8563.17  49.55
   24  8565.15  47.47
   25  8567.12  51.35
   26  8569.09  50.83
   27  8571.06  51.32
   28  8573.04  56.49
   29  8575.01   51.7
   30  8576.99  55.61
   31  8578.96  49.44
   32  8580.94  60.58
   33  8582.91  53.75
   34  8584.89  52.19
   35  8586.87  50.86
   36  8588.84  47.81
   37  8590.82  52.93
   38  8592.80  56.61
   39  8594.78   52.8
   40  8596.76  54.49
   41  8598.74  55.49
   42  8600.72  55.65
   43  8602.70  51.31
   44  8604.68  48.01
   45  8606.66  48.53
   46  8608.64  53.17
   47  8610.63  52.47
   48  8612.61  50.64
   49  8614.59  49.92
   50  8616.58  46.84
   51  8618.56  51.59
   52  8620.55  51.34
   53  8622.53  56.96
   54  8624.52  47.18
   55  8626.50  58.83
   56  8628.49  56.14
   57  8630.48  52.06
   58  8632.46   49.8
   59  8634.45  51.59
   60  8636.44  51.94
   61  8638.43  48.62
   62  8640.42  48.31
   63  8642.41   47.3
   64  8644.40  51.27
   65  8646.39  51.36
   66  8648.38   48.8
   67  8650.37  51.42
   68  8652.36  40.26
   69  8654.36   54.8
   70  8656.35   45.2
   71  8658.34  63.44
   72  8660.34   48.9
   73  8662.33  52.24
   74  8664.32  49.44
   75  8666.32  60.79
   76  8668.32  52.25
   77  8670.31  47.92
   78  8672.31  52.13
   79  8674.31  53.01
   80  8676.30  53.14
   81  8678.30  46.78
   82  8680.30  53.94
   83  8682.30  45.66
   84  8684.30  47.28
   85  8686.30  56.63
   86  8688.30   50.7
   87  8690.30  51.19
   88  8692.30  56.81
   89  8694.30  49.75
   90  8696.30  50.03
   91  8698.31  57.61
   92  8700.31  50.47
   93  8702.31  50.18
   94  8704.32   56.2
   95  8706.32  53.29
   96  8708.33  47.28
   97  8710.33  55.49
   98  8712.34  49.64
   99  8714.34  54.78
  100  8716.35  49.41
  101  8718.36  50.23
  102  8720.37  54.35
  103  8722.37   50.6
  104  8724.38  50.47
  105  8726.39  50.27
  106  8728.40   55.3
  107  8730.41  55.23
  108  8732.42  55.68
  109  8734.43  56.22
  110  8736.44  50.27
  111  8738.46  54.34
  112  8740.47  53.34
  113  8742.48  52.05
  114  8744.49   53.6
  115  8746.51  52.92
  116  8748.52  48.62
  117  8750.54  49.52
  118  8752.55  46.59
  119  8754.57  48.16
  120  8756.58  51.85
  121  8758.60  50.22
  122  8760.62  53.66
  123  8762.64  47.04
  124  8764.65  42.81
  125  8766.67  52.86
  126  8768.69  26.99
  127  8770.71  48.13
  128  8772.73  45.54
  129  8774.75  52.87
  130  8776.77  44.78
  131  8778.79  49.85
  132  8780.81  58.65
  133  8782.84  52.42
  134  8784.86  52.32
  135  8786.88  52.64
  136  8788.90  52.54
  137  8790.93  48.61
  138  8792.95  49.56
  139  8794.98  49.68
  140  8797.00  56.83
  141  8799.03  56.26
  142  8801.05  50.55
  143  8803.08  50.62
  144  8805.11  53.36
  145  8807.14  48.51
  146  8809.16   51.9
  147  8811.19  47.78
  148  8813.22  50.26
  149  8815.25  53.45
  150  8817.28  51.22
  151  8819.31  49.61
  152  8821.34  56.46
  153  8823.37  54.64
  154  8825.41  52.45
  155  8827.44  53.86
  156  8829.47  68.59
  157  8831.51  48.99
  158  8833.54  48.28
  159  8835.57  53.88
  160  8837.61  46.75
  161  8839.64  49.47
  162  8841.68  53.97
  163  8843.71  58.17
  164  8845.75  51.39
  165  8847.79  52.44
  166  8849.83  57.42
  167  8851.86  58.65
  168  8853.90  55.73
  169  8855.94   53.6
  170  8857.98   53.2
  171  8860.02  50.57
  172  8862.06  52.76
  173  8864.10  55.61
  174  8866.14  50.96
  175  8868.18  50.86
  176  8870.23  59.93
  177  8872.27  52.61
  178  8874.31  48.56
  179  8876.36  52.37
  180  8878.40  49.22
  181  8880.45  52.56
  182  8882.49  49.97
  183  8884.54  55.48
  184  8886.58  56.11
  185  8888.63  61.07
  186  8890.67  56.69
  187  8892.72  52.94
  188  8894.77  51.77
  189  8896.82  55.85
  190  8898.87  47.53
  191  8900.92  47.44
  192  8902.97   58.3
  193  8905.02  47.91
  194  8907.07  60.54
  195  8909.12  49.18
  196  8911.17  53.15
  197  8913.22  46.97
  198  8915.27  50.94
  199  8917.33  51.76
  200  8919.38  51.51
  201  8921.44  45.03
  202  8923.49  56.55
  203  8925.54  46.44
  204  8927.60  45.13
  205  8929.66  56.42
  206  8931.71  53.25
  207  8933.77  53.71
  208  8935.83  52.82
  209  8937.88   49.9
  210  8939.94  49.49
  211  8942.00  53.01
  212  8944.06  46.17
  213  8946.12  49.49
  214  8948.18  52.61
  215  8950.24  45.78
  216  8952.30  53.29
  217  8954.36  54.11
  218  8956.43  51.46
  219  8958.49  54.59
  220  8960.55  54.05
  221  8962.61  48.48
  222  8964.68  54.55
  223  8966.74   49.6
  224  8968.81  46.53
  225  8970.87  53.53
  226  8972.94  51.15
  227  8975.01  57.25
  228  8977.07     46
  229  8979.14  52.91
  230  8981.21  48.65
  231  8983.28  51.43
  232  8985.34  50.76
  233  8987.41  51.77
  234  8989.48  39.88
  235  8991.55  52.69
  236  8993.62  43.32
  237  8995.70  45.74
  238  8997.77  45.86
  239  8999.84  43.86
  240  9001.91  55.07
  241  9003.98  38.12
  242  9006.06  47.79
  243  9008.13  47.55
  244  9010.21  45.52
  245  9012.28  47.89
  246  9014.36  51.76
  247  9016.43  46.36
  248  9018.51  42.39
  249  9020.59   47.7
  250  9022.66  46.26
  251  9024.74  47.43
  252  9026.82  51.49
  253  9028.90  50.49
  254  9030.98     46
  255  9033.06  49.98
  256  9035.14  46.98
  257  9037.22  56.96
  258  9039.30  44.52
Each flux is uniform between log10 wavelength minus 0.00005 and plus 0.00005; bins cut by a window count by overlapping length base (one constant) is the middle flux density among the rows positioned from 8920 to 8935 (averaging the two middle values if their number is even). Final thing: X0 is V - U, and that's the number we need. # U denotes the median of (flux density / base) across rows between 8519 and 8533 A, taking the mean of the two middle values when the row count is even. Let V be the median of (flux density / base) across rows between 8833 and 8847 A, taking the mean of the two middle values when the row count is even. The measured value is -0.06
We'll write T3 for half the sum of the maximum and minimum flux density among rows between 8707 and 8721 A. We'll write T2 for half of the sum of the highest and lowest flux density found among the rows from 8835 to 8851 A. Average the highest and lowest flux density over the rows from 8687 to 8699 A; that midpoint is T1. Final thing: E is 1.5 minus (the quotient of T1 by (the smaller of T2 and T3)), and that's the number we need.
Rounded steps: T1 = 53.7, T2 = 52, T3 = 51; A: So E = 0.46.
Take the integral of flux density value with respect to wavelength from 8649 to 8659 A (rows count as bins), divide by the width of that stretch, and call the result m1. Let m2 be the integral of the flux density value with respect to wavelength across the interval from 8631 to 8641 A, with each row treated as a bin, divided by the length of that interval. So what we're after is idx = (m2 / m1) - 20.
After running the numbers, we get -19.01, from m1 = 50.5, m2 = 50.2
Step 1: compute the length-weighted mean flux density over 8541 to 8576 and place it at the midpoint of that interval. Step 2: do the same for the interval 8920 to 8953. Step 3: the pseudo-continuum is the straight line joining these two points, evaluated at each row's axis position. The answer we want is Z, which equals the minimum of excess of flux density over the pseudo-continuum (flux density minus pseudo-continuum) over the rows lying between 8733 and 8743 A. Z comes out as -1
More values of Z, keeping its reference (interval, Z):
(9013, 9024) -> -8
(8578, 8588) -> -2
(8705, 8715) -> -4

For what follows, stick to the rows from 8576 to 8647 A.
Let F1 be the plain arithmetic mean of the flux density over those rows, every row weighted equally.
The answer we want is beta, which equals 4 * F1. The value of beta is 208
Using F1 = 52.0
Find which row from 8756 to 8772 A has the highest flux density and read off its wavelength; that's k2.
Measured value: 8760.62 A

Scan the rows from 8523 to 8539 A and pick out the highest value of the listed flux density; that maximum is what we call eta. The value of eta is 58.41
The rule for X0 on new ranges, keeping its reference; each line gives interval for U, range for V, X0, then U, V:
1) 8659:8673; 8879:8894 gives 0.06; 0.98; 1.042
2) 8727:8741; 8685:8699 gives -0.08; 1.04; 0.961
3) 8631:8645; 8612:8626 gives 0.02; 0.94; 0.951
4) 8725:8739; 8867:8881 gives -0.05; 1.04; 0.983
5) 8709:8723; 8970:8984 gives 0.02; 0.95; 0.966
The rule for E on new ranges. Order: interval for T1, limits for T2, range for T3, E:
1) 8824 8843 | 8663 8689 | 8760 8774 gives 0.07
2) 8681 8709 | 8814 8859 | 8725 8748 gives 0.53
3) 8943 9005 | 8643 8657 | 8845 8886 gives 0.50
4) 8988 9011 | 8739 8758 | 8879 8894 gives 0.57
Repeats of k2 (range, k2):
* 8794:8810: 8797.00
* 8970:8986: 8975.01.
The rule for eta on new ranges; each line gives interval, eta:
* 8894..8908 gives 60.54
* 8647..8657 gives 54.8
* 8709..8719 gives 55.49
